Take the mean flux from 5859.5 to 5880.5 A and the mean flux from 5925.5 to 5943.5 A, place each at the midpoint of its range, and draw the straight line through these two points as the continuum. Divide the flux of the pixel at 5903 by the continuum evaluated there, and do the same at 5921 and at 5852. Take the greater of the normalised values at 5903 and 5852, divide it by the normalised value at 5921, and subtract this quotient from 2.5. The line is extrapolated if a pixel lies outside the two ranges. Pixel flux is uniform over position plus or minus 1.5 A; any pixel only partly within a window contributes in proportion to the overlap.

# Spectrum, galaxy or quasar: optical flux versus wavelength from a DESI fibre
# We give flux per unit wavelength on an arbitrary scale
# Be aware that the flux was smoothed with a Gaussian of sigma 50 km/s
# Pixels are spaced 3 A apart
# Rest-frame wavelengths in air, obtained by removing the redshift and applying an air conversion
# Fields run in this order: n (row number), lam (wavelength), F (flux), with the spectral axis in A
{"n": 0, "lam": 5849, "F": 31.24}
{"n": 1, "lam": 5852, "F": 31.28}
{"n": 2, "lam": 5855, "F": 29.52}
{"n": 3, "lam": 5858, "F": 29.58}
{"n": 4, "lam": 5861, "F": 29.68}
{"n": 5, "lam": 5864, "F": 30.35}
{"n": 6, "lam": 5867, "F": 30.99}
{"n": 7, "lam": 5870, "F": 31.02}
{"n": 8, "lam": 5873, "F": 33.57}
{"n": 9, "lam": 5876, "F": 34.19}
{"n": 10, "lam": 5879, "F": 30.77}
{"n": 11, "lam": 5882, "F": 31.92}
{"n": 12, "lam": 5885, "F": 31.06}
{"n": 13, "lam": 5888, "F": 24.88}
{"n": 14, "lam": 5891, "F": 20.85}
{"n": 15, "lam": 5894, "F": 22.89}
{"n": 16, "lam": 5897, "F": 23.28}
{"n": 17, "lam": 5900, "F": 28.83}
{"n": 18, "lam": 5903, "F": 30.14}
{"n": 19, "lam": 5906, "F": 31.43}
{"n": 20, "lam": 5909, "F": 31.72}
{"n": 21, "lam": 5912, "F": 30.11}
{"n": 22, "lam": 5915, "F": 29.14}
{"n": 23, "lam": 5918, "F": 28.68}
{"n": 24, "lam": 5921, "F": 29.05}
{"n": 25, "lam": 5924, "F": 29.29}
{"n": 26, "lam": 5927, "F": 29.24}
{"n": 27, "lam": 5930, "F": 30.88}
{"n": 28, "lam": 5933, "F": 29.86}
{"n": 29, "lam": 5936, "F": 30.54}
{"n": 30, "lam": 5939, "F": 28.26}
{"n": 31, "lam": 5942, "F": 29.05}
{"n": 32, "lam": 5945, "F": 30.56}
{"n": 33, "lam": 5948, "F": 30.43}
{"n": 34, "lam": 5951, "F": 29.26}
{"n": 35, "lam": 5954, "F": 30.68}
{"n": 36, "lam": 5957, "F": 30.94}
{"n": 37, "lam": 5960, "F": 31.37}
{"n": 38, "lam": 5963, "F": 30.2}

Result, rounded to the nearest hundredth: 1.48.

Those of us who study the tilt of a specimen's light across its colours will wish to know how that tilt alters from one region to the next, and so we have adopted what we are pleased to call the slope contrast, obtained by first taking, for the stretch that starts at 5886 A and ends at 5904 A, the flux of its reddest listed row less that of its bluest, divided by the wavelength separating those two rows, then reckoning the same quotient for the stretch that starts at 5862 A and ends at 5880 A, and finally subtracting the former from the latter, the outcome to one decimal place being -0.3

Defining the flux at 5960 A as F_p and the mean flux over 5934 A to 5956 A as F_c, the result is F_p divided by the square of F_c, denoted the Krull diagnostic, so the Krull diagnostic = 0.035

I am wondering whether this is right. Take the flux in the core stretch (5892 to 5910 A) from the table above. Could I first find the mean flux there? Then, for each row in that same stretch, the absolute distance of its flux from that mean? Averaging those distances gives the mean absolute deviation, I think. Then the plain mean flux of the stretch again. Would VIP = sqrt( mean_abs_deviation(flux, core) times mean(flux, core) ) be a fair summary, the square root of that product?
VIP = 10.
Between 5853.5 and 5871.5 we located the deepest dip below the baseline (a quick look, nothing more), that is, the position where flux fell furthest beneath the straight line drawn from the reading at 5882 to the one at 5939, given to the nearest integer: 5855 A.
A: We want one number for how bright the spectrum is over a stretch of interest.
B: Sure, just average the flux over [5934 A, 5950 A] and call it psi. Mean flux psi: 29.8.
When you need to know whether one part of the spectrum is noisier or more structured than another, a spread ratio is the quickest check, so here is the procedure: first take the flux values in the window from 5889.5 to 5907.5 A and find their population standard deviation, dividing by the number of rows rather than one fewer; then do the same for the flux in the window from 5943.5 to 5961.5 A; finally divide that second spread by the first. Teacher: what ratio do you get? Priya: 0.2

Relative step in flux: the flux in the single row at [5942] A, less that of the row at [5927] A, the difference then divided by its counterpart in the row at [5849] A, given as -0.01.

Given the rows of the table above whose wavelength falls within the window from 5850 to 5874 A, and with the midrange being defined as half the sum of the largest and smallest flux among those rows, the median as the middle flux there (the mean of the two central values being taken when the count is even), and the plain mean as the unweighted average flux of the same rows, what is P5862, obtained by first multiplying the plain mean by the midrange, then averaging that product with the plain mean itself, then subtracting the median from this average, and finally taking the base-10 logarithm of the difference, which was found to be 2.67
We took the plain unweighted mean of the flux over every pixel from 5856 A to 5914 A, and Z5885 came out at 29.3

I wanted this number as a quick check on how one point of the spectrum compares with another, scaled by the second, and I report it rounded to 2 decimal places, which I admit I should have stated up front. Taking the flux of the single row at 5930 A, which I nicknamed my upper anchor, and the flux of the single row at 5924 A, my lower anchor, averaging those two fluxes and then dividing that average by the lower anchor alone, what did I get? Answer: 1.03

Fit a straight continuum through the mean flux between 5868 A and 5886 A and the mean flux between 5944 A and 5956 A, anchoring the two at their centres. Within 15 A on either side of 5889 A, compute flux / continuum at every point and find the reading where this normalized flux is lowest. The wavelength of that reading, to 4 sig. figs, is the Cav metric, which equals 5891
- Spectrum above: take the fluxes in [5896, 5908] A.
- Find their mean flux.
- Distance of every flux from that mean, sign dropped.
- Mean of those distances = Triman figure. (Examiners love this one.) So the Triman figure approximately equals 2.6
